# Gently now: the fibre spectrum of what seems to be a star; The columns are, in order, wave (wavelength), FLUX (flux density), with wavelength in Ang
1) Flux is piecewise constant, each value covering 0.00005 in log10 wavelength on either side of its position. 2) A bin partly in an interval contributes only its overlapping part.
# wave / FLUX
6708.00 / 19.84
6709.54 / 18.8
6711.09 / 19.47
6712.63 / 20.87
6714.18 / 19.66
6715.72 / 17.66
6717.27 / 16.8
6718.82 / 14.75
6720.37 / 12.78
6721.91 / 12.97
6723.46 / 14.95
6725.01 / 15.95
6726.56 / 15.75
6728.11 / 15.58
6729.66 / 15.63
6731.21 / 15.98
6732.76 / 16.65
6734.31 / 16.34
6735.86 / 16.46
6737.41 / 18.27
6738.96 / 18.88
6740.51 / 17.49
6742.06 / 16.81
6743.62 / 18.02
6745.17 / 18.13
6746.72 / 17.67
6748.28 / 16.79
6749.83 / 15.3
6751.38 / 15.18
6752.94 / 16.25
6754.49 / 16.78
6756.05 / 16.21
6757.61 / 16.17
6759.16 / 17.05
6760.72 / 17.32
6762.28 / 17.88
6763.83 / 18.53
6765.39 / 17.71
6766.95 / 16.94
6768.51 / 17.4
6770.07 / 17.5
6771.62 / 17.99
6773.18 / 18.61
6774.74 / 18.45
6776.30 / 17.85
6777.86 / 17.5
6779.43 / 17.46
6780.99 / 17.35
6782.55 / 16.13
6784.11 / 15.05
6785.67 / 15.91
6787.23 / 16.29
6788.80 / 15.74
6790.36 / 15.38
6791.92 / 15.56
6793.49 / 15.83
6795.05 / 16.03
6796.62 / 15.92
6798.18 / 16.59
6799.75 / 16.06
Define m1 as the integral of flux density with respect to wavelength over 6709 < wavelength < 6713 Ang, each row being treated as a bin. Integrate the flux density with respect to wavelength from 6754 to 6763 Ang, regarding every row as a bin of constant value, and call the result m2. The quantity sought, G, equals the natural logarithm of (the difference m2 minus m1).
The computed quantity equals 4.29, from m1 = 79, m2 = 152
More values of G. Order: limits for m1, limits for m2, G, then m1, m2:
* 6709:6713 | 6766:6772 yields 3.26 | 79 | 105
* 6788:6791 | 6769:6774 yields 3.77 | 47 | 90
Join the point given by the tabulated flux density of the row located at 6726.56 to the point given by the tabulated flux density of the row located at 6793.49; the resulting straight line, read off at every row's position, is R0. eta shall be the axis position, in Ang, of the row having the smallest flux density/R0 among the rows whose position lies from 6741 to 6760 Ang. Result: 6751.38 Ang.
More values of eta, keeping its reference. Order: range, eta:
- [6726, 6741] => 6728.11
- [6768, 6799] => 6784.11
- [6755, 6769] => 6757.61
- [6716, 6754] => 6720.37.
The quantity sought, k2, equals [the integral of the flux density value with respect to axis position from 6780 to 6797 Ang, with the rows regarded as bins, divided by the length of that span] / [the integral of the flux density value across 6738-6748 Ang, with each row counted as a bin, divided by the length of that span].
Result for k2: 0.90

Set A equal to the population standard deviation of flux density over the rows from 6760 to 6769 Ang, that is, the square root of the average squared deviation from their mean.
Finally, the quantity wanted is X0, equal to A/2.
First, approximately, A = 0.5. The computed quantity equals 0.25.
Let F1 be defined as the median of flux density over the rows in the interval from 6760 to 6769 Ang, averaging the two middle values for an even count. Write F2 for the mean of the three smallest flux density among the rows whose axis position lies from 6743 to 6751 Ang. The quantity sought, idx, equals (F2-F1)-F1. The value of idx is -18.5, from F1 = 17.6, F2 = 16.6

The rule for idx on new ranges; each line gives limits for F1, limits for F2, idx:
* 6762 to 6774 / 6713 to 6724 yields -22.1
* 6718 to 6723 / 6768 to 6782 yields -8.5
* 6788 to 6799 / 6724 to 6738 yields -16.0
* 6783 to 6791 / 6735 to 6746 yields -14.6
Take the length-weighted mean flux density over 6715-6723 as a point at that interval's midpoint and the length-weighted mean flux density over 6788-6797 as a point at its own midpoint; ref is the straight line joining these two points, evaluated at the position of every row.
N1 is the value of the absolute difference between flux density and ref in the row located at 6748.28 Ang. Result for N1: 1.5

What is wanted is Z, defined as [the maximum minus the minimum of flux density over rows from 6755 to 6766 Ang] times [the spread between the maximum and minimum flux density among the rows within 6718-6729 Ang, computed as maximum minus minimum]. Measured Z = 7.5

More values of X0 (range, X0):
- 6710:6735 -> 1.07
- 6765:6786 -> 0.47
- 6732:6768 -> 0.48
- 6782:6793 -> 0.20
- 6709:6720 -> 0.95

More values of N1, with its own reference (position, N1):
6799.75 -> 0.3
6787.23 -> 0.6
